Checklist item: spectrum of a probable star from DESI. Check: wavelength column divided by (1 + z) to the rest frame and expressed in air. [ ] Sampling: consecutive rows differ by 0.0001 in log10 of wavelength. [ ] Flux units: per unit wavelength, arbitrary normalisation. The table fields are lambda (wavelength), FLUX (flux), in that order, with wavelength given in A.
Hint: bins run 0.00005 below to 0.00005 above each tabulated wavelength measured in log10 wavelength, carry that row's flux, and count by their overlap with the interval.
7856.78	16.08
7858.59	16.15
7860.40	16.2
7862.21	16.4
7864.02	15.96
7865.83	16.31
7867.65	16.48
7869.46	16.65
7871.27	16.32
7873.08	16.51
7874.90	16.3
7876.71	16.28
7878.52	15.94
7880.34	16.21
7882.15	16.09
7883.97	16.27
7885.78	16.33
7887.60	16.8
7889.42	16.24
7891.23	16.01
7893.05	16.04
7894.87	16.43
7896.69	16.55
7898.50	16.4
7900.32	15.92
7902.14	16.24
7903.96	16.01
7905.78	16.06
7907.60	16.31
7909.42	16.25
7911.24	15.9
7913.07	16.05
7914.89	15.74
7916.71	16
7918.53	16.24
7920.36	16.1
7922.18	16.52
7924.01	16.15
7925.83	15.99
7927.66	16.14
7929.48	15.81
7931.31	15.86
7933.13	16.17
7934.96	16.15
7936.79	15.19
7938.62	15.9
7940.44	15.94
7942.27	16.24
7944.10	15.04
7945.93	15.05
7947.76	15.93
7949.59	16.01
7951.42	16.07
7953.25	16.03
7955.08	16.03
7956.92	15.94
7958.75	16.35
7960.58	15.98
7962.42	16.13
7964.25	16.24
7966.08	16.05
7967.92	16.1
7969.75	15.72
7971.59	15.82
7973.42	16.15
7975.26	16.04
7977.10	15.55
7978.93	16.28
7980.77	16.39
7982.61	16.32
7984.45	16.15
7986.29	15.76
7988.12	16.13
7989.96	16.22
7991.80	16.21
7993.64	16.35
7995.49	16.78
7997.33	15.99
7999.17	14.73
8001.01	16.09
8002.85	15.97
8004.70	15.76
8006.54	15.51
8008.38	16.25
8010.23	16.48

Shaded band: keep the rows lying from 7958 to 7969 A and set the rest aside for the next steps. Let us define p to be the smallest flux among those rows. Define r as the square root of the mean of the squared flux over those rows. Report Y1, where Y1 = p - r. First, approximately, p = 15.98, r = 16.1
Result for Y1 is -0.2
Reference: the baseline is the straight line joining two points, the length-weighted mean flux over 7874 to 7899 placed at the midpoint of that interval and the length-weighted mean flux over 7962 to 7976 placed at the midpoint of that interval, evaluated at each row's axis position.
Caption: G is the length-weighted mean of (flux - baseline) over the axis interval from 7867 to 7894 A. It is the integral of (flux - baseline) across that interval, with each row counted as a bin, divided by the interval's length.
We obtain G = 0.00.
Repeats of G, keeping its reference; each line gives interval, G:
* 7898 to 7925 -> -0.08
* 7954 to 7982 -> 0.02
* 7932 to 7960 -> -0.23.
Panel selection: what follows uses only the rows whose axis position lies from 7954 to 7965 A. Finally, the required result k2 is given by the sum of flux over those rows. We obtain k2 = 96.7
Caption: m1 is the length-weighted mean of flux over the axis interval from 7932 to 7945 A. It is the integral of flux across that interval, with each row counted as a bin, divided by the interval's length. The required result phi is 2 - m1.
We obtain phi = -13.8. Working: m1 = 15.8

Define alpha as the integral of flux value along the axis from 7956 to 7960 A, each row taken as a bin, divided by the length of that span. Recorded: 16.14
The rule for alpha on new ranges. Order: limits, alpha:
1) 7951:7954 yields 16.05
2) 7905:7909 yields 16.20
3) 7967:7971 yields 15.89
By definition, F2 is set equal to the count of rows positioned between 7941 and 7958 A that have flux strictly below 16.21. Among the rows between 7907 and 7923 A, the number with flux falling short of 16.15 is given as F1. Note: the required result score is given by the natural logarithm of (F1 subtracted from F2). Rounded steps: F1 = 5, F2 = 8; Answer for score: 1.10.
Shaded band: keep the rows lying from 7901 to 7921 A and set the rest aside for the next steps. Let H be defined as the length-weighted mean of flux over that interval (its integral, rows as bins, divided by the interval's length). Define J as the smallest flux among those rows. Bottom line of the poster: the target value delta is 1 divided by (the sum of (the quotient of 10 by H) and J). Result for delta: 0.0611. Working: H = 16.1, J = 15.74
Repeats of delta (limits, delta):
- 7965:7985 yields 0.0618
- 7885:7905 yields 0.0605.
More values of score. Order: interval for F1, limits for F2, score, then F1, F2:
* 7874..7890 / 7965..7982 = 1.61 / 2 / 7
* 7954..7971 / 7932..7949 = 0.00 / 7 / 8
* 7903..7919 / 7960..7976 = 0.69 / 6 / 8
